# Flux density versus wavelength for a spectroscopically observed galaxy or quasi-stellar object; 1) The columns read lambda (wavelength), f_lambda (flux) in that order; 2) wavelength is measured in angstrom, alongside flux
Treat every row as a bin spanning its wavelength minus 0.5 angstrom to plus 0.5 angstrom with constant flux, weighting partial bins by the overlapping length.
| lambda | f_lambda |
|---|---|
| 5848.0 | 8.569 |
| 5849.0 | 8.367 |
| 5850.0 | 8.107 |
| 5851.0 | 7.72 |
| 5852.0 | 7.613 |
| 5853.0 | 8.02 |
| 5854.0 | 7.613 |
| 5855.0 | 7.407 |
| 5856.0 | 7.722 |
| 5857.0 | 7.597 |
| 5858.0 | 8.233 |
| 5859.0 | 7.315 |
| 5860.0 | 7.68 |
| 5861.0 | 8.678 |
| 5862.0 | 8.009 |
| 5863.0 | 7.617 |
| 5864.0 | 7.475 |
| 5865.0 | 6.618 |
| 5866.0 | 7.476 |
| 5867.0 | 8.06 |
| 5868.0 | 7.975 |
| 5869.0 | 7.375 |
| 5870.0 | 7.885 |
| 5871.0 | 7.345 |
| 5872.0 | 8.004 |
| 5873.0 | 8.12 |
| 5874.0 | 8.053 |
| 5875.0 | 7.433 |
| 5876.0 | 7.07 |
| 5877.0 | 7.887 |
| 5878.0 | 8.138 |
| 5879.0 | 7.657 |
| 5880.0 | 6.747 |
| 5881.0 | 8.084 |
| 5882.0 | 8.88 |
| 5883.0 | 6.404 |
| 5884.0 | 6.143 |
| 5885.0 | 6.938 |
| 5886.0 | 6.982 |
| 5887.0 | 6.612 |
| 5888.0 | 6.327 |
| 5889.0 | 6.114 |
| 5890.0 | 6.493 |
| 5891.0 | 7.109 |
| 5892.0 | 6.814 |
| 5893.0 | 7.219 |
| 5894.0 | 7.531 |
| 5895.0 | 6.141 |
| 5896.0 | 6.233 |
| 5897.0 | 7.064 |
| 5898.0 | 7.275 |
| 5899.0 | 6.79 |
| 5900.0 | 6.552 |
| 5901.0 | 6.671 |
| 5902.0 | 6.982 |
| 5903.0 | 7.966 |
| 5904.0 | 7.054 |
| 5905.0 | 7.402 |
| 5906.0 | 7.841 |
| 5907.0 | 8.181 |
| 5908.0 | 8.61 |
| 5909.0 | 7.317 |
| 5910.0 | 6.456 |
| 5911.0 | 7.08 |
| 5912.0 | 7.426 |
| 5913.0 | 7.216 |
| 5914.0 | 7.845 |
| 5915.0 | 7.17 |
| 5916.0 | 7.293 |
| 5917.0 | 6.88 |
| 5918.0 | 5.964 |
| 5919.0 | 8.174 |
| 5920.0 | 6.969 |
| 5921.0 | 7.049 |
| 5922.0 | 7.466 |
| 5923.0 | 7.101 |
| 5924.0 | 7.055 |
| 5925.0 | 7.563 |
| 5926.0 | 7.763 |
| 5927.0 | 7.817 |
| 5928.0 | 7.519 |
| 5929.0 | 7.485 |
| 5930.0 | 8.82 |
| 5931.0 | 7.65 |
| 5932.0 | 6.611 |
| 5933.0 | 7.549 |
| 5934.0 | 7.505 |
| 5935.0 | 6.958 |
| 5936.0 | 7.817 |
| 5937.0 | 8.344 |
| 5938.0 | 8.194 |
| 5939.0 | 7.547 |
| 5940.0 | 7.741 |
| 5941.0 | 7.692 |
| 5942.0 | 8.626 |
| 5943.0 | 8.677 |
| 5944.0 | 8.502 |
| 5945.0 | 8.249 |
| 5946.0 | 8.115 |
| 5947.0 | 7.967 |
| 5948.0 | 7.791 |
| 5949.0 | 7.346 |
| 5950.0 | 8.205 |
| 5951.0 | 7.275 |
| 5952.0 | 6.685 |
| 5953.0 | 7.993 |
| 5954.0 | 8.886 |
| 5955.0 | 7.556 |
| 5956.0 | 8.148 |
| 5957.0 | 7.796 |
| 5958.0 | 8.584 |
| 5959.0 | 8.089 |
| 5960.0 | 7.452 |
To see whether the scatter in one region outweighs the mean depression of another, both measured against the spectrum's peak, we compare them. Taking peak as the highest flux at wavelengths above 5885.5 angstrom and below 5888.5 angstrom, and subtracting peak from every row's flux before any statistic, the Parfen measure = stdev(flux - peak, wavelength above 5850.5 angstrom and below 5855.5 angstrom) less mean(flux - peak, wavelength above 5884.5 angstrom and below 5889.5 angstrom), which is 0.6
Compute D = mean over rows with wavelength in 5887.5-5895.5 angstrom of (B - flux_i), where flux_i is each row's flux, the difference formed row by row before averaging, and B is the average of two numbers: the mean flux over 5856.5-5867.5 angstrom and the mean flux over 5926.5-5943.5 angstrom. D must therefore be 1.0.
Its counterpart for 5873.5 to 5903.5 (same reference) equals 0.7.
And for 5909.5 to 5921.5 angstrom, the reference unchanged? 0.6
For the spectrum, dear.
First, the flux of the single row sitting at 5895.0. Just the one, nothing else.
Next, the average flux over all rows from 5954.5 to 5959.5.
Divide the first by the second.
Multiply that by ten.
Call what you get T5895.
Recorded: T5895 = 7.6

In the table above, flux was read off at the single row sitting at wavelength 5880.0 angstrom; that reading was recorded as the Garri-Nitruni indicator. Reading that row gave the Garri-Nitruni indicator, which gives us 6.747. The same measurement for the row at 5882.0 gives 8.88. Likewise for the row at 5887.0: 6.612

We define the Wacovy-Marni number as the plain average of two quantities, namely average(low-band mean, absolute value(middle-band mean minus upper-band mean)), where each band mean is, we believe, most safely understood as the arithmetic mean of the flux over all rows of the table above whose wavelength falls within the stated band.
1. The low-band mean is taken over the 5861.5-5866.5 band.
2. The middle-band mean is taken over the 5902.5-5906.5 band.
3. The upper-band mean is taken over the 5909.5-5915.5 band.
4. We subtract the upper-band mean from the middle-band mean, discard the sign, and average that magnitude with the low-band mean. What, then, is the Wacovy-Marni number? 3.9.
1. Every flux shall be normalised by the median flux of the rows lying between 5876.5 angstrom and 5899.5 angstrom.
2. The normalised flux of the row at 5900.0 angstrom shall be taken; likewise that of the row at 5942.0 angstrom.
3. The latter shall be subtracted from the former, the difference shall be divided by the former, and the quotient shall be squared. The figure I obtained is 0.10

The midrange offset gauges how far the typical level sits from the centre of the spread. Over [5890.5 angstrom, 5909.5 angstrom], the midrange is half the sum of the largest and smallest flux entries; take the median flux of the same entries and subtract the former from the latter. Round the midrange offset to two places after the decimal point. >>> -0.27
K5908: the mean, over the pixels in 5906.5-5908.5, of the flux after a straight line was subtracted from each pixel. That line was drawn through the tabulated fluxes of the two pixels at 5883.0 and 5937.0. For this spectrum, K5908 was 1.1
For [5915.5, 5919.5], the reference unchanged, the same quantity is -0.6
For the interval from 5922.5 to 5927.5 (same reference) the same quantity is -0.5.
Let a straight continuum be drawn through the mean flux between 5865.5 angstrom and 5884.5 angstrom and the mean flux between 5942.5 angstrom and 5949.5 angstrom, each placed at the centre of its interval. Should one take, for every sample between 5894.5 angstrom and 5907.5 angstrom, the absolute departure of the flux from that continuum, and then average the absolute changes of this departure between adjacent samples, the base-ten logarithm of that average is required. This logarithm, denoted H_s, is -0.42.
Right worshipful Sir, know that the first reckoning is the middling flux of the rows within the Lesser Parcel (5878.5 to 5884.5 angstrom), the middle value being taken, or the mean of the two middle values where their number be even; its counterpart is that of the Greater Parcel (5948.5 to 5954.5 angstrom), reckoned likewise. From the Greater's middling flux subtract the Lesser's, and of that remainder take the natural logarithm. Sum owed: -0.76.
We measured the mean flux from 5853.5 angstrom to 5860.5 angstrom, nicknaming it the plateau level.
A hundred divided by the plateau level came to 13.1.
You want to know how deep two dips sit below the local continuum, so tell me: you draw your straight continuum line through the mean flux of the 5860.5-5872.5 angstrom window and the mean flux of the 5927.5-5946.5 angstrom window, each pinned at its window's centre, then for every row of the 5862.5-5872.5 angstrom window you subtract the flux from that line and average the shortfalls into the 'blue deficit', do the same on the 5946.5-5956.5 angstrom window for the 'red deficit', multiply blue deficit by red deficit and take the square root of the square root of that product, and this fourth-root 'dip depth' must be 0.35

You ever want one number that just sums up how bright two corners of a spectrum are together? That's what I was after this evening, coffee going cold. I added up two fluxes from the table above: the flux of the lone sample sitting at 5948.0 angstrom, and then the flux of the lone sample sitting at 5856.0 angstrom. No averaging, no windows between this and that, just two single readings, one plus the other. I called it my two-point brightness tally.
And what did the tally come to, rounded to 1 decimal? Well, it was 15.5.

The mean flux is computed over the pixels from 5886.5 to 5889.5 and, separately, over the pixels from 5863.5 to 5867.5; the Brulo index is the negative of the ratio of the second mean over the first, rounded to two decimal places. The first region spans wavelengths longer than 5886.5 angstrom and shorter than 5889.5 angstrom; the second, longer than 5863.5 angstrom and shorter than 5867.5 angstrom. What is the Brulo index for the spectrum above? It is -1.17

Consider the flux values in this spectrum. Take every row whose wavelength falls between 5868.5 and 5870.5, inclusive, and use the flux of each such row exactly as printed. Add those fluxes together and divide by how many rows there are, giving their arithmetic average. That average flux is 7.63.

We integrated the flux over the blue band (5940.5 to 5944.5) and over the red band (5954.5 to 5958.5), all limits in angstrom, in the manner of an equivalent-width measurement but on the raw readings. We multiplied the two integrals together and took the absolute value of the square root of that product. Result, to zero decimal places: 33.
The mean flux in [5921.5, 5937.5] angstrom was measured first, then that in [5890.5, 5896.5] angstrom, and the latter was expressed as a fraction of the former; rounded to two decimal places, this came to 0.90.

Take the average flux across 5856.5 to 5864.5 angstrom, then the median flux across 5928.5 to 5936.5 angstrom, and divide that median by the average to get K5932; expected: 0.96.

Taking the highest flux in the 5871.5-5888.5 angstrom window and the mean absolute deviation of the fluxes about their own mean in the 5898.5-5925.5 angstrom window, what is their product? 3.91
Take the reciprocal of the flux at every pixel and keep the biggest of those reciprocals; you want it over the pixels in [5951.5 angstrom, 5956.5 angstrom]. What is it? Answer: 0.150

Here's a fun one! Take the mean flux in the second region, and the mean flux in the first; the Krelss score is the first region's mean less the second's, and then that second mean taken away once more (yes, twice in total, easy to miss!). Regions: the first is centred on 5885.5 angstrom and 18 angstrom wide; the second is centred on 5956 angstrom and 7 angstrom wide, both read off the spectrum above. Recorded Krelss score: -9.2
